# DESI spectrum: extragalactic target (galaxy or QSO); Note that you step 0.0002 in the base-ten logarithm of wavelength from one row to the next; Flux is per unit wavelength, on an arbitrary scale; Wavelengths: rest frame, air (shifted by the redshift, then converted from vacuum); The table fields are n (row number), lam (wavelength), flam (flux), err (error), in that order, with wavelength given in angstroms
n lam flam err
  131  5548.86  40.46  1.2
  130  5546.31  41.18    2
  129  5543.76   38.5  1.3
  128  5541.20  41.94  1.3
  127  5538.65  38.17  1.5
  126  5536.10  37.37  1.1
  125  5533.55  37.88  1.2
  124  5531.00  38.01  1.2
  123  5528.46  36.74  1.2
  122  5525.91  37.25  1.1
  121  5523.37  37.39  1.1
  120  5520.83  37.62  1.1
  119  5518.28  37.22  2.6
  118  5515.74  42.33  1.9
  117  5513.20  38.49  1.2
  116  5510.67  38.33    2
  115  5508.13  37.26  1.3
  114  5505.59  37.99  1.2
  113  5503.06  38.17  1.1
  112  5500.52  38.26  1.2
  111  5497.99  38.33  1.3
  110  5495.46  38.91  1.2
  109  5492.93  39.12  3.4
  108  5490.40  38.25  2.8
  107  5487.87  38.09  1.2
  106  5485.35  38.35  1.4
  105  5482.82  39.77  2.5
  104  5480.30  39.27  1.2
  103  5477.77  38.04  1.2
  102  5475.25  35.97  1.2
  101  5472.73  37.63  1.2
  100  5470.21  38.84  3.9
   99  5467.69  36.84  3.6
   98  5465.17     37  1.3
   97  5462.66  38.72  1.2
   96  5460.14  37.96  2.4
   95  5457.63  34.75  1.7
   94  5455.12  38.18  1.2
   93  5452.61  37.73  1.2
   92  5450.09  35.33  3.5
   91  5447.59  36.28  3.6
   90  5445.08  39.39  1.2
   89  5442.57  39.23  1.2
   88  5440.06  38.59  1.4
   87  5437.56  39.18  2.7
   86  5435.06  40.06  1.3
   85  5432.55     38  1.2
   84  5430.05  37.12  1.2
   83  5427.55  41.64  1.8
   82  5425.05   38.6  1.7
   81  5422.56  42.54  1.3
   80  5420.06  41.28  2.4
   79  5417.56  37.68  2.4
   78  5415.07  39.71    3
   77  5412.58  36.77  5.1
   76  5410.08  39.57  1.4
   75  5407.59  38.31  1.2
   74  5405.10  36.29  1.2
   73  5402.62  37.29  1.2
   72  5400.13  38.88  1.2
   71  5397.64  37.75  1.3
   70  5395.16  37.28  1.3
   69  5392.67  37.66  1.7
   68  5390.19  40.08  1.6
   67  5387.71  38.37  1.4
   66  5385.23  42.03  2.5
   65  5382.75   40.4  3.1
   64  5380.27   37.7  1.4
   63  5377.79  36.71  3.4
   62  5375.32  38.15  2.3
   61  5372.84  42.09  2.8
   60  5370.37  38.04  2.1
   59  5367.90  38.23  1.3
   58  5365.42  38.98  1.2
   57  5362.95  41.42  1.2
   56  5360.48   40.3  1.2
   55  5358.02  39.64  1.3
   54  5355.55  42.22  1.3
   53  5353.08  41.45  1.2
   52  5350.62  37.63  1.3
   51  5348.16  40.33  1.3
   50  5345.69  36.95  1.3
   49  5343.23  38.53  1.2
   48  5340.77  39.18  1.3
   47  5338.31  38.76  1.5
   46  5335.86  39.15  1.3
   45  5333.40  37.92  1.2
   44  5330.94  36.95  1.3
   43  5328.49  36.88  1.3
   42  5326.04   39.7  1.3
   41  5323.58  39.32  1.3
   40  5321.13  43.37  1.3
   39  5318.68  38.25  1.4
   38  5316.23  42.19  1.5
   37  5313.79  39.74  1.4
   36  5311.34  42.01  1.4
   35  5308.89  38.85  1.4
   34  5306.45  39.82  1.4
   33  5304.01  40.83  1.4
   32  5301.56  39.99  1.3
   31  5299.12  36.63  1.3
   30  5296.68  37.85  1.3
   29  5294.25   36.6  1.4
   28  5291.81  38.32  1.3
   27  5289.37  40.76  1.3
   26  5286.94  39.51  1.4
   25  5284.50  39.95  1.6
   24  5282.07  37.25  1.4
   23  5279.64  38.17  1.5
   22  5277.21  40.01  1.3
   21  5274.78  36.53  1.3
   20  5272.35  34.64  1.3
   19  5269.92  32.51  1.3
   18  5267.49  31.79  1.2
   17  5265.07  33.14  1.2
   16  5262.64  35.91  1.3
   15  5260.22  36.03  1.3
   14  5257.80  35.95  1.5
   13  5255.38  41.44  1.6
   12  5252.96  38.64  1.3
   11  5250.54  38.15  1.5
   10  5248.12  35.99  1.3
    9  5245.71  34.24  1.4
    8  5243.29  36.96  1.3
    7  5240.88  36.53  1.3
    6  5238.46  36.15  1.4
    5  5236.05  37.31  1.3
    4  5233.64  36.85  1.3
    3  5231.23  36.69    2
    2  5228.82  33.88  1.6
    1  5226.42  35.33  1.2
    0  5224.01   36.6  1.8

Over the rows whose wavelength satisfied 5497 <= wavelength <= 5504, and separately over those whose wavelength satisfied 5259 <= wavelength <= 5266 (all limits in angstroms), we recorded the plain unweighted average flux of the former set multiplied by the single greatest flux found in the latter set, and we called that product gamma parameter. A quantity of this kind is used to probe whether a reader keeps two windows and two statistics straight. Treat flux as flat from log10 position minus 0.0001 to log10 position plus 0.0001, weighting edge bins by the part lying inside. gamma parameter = 1378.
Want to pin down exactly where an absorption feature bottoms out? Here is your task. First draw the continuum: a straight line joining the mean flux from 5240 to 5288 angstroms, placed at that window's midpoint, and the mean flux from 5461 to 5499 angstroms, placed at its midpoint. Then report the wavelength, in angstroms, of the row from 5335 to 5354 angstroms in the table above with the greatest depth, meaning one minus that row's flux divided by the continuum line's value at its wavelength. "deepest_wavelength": 5345.69 angstroms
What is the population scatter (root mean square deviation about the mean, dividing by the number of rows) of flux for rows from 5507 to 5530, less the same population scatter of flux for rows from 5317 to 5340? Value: -0.24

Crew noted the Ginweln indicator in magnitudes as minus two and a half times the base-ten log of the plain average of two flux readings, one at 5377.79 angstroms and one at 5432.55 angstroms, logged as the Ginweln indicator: -3.93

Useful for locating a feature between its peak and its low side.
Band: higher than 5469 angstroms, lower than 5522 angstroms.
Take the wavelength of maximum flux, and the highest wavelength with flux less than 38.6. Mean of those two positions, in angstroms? 5518.3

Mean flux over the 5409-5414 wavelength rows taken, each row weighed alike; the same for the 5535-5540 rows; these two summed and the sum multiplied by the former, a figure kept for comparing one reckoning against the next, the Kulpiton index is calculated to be 2899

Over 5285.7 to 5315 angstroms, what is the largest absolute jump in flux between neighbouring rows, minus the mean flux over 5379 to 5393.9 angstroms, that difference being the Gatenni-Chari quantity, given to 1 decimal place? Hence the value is -36.0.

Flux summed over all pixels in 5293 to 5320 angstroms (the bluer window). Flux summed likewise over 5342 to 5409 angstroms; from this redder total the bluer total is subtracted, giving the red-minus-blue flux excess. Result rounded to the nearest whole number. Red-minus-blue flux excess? 620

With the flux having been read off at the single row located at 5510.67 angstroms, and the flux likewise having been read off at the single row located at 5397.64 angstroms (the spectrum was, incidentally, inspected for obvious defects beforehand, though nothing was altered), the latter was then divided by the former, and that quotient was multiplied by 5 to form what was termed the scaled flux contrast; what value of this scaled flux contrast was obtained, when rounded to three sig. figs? 4.92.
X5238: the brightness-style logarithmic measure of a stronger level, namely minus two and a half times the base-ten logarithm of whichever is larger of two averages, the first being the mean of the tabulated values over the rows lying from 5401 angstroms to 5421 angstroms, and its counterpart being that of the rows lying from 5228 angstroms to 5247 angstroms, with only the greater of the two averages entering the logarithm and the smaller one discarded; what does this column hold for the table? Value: -3.96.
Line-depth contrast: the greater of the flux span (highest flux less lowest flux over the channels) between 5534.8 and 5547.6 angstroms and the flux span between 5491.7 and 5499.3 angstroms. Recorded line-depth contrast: 4.6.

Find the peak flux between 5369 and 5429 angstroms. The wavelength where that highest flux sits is 5422.56 angstroms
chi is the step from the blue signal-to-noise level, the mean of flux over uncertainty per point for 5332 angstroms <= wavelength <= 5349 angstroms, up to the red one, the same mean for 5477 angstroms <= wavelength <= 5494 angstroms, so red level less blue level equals -6.4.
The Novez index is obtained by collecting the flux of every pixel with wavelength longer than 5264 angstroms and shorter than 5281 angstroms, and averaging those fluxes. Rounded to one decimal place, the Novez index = 35.3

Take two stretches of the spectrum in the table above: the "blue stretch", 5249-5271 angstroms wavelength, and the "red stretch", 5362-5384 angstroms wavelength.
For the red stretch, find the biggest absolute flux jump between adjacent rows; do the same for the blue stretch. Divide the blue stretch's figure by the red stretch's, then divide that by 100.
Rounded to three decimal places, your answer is 0.014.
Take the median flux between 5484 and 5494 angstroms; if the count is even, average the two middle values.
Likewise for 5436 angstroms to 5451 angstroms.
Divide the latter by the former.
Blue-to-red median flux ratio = 1.02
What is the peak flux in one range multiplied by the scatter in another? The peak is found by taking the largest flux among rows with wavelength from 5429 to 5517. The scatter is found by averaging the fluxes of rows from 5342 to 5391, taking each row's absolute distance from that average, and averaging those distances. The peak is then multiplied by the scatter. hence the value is 65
